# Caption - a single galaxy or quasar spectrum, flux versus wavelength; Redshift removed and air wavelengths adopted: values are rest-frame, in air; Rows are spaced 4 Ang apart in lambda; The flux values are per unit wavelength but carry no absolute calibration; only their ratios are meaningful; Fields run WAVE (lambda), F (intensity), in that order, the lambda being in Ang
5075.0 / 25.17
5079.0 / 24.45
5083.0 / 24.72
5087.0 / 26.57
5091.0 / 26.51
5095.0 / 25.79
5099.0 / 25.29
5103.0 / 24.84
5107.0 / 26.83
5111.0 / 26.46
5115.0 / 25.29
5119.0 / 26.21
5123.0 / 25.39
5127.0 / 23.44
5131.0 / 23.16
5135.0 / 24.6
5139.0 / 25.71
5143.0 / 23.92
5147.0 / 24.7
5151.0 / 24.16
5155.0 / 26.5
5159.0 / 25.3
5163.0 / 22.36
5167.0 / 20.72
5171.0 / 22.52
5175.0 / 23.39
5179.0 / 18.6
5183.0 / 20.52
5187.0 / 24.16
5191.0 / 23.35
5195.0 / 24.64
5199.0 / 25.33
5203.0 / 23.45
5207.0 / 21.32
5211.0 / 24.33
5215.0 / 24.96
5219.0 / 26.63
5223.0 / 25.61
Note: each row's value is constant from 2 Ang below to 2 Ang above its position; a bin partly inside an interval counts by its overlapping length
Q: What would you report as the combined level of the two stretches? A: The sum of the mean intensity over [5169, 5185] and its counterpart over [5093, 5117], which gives 47.0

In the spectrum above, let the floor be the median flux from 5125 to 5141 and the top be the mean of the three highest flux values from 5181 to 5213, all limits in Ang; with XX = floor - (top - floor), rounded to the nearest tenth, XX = 23.3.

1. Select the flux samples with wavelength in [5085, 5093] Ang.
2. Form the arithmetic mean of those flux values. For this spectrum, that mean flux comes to 26.5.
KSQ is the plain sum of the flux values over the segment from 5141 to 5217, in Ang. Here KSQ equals 444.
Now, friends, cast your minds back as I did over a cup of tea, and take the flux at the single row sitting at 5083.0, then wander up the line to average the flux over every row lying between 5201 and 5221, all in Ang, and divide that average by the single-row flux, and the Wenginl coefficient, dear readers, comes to 0.976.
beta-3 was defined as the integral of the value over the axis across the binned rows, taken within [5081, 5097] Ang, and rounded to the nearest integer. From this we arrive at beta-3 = 414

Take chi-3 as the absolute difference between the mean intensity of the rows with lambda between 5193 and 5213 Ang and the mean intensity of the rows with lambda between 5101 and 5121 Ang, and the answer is 2.1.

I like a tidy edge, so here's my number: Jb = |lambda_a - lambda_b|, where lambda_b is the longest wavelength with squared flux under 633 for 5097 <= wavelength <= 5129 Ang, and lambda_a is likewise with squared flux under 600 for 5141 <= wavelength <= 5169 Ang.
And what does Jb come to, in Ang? 40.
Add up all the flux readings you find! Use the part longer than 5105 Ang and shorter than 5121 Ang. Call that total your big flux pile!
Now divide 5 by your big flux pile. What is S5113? 0.0477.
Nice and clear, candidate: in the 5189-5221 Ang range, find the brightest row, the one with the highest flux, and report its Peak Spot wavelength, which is 5219.0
